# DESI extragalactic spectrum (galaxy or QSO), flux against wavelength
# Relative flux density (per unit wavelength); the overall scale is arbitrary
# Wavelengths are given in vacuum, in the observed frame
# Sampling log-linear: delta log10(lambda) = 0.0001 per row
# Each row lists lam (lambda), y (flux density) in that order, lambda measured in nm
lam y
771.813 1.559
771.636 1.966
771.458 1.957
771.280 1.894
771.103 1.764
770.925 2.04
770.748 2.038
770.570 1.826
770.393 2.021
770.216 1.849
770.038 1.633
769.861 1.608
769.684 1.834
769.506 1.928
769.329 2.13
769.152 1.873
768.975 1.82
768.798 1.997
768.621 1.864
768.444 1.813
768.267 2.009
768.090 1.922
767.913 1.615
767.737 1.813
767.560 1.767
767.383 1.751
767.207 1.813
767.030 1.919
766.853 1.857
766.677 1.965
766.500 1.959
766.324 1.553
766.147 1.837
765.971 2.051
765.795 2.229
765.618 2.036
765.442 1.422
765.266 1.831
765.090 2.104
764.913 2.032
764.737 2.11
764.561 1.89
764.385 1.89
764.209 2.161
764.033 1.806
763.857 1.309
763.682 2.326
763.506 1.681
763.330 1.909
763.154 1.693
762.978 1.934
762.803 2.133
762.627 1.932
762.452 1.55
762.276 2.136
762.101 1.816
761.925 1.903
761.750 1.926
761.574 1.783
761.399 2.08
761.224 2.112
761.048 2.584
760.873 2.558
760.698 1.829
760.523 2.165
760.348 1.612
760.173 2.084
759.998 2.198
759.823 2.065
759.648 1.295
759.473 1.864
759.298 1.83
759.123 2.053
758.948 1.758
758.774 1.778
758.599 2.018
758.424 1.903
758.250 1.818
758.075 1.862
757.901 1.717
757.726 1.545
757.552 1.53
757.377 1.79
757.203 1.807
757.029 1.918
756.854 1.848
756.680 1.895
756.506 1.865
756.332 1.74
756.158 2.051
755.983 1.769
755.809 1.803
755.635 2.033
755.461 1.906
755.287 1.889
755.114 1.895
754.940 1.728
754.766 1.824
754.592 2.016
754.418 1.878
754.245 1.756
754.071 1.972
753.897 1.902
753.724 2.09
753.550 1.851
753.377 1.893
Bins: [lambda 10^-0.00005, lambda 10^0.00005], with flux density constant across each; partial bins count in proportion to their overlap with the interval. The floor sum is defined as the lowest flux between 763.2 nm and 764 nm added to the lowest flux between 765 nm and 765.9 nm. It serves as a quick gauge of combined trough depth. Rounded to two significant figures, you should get 2.7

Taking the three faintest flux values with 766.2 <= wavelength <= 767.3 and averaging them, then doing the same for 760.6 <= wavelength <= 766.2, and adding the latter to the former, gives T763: 3.17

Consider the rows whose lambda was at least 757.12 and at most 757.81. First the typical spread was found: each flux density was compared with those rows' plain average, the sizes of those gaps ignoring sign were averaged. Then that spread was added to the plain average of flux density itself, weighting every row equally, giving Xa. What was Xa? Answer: 1.80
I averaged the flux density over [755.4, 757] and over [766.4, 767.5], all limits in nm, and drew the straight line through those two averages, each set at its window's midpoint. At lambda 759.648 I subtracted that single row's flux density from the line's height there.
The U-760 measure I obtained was 0.58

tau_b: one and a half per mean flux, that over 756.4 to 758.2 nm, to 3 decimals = 0.844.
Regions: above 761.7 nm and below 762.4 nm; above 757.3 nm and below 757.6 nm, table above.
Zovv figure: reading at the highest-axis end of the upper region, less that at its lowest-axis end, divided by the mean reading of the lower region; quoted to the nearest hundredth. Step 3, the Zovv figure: 0.13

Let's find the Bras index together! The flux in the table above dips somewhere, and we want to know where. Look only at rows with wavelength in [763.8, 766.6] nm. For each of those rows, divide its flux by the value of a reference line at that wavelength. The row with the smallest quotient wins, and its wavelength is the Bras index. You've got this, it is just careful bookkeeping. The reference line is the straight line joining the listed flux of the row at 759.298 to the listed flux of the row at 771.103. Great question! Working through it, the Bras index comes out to 763.857 nm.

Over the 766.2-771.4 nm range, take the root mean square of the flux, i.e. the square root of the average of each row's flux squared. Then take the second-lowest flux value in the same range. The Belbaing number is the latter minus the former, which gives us -0.25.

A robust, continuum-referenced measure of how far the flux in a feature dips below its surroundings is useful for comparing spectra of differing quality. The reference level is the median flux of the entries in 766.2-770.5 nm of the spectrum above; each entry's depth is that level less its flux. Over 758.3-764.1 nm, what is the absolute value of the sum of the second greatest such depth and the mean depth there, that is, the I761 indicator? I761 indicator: 0.47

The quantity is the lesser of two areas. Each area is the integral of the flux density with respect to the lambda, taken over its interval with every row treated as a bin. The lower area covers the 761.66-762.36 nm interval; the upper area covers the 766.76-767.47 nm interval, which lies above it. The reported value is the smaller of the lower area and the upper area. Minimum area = 1.30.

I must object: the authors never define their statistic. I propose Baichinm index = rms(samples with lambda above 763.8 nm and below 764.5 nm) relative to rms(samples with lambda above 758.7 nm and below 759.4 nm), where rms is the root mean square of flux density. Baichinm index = 0.98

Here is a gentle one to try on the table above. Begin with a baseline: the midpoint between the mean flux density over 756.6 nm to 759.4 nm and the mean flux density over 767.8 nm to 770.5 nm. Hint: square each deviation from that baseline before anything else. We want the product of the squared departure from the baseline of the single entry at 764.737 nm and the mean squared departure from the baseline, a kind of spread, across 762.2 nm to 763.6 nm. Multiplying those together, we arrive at 0.0030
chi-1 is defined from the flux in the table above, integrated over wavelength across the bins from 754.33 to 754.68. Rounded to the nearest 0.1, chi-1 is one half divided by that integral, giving 0.7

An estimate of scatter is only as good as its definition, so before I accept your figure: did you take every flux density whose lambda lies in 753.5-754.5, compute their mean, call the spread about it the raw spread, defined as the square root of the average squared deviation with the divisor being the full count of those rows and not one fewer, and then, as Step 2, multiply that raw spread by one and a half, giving 0.16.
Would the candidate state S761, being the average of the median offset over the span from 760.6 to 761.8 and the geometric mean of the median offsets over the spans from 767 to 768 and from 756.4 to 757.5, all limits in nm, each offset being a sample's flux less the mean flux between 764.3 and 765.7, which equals 0.13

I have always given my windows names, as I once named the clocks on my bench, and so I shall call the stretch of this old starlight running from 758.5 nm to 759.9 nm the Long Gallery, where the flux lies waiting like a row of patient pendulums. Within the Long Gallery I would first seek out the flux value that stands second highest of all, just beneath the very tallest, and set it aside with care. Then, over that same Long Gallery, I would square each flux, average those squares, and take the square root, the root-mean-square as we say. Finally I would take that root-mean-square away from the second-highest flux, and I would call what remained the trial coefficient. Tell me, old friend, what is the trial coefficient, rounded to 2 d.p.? 0.21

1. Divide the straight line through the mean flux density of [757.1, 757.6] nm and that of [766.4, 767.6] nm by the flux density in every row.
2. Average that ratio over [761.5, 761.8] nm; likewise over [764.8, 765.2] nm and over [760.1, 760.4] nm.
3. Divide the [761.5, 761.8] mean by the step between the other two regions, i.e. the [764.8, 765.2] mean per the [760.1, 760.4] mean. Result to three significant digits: 1.05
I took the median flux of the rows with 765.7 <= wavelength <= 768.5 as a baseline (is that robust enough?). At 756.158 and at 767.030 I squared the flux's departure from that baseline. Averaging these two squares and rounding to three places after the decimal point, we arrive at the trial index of 0.023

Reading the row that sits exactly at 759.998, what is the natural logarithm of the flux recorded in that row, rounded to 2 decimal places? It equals 0.79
